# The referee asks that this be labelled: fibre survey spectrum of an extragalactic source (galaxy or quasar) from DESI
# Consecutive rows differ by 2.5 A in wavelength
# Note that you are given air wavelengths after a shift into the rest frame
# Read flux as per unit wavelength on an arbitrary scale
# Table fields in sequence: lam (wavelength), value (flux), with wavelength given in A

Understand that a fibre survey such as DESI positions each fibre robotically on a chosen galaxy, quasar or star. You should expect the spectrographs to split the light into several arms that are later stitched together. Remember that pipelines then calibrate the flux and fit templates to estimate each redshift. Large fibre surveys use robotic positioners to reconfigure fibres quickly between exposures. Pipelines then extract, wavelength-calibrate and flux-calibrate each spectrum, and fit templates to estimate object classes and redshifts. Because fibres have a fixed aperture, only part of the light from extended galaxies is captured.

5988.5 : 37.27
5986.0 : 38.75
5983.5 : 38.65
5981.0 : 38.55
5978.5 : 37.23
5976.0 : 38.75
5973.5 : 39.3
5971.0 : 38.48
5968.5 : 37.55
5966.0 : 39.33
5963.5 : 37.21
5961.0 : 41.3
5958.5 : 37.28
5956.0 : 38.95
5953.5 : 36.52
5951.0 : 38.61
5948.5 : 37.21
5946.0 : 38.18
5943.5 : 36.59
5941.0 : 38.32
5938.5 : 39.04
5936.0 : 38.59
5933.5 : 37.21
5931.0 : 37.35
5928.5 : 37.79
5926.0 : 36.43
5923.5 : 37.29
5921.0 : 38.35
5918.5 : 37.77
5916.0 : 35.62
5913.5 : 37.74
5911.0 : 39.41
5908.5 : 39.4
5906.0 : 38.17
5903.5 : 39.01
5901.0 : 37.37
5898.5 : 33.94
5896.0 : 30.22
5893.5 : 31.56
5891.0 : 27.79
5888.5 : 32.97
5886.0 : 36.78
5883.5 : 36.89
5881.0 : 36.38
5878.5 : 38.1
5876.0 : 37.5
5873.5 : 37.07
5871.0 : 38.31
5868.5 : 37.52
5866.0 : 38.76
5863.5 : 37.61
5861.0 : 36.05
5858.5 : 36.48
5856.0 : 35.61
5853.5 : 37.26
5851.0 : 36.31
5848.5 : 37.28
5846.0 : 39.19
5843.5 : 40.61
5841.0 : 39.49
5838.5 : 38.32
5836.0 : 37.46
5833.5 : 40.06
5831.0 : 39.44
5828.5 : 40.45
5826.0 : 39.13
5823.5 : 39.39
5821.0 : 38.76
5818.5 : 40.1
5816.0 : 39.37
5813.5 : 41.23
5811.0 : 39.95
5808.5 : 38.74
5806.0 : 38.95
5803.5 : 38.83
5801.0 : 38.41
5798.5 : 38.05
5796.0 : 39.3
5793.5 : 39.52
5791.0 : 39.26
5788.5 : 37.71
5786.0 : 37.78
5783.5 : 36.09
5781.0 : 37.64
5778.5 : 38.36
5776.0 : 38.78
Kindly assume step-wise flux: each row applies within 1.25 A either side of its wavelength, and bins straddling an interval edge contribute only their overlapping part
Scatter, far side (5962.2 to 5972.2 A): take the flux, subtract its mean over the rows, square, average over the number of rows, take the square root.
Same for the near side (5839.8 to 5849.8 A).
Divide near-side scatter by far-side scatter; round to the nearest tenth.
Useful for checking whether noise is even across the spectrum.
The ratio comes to 1.4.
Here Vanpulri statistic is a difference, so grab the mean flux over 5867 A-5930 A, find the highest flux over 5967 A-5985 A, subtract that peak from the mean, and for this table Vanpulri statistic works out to -2.9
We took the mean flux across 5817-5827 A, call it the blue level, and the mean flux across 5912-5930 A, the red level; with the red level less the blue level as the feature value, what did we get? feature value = -2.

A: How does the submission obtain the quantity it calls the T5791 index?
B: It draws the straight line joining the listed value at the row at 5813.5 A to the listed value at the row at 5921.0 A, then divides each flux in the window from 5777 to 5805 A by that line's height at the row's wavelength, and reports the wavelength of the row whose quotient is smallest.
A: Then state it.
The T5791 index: 5783.5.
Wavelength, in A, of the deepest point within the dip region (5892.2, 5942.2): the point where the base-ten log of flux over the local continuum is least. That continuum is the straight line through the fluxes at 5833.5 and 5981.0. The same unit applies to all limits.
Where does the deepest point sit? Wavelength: 5896.0 A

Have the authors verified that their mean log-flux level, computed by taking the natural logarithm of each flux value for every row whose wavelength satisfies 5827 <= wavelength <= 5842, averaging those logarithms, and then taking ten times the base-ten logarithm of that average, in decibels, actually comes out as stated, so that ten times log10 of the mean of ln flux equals 5.64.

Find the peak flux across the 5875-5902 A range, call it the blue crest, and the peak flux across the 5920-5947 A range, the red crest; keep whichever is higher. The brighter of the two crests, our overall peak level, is 39.0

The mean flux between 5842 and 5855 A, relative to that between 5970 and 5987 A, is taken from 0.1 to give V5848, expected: -0.89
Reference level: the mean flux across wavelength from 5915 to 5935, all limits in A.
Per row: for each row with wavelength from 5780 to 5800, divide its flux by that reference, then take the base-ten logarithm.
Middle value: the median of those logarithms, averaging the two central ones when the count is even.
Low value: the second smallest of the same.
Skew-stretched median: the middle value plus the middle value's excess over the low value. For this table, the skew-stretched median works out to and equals 0.011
